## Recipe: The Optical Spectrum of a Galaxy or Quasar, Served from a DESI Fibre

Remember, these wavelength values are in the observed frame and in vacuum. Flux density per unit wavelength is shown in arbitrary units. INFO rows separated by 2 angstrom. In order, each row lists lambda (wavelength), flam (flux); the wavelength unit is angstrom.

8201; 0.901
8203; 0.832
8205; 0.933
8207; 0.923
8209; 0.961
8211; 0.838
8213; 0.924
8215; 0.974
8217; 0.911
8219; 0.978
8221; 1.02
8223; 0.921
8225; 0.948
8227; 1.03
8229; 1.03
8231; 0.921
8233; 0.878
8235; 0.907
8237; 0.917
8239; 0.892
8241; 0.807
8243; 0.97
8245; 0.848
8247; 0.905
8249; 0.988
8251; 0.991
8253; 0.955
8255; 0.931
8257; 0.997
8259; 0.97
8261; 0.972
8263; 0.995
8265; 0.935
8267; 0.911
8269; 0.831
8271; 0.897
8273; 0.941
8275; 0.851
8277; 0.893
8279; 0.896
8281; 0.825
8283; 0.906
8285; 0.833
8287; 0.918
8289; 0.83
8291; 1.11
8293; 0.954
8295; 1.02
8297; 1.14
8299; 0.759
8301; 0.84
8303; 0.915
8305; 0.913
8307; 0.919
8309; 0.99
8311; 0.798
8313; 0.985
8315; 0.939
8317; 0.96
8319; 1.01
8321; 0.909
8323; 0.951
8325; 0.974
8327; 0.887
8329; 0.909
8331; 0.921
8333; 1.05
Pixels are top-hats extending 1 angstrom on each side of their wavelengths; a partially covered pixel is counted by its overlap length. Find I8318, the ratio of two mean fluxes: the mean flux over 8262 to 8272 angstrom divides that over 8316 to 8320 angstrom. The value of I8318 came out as 1.08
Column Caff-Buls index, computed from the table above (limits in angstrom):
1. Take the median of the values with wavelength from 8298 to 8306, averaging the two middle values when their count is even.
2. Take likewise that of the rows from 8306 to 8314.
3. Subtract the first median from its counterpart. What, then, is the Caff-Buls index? 0.08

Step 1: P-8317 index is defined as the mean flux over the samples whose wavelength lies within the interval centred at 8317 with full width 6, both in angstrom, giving 0.970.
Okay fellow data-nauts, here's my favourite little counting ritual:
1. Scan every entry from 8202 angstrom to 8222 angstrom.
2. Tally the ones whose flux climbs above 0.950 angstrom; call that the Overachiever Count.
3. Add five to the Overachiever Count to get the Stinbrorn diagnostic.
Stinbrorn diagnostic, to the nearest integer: 9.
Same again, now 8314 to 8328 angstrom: 9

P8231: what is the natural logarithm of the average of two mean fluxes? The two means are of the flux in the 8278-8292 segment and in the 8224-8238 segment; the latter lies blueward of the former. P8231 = -0.078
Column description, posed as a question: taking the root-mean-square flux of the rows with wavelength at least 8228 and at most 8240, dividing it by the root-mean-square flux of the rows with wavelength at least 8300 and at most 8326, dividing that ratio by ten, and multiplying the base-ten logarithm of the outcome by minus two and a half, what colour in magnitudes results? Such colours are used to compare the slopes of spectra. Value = 2.51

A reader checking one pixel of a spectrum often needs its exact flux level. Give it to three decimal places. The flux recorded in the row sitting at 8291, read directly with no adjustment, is 1.110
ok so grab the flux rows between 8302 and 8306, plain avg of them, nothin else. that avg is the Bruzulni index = 0.91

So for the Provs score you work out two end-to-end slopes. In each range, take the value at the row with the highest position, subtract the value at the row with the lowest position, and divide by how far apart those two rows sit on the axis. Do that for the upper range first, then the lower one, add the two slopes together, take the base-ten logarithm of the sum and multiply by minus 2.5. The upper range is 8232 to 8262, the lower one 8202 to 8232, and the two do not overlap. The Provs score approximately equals 5.5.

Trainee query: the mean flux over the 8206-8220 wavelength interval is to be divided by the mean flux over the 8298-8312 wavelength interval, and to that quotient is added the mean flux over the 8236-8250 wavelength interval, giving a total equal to 1.96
